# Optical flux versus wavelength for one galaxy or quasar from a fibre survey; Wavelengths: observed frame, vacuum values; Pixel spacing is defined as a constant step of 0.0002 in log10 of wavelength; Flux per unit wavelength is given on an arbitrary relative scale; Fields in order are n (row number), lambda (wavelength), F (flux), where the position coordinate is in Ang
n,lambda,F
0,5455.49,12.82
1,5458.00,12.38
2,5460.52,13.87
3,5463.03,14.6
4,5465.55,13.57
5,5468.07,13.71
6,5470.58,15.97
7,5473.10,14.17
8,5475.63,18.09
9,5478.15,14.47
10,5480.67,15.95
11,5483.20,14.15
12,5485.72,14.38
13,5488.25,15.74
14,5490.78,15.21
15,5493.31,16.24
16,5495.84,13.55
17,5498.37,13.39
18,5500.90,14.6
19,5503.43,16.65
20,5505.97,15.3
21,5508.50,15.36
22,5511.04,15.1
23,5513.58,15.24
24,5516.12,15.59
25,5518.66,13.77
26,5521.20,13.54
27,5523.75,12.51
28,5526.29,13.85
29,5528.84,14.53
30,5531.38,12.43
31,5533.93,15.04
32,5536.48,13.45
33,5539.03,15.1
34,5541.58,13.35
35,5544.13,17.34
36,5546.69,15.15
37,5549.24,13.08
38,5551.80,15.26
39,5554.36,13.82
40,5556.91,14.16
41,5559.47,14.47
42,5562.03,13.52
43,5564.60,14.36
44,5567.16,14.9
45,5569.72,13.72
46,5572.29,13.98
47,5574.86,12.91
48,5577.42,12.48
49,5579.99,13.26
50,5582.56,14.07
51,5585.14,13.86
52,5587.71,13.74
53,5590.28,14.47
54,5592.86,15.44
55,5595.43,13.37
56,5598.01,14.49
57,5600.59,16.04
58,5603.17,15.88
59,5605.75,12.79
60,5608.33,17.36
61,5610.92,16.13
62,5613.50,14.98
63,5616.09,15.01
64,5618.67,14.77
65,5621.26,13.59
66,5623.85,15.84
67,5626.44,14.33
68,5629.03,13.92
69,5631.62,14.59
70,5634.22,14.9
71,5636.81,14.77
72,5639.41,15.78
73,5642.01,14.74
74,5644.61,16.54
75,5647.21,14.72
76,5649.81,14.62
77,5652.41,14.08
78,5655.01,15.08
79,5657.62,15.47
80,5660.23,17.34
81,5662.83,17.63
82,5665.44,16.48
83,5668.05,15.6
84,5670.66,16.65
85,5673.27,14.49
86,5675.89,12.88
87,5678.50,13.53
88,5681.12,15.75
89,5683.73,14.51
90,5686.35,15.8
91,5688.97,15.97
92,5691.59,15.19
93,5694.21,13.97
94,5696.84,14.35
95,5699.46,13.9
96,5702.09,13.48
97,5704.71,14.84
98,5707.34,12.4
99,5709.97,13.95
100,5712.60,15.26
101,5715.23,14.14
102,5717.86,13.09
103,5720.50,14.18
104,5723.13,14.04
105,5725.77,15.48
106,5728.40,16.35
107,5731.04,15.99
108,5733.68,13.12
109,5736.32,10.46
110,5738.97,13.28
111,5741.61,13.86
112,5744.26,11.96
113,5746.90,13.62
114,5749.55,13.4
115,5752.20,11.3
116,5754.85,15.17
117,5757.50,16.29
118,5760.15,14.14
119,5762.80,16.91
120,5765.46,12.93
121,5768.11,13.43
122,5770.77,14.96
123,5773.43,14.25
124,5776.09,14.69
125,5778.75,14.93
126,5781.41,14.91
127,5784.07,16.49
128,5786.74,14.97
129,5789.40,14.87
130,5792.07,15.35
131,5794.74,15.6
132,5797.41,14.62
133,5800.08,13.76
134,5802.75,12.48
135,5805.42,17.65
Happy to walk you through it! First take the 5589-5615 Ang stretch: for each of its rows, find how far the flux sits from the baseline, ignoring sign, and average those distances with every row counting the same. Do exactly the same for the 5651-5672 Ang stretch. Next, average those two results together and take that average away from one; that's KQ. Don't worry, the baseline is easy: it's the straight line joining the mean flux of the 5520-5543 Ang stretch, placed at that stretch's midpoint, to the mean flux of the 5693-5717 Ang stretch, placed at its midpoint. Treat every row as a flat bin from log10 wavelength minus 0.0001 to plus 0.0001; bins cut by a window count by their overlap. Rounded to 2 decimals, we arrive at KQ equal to -0.81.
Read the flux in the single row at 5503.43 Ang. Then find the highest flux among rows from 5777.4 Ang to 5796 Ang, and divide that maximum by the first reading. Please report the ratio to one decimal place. 1.0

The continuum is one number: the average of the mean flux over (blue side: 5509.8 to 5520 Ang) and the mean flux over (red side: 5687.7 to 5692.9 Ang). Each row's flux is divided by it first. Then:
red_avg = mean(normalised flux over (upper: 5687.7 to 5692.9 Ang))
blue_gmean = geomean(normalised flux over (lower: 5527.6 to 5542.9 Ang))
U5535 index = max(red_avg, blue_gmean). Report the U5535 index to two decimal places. 1.02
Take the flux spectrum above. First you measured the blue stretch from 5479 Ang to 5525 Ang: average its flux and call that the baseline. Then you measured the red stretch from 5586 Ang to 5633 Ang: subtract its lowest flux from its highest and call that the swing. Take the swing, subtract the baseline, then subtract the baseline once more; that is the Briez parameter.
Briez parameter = -25.0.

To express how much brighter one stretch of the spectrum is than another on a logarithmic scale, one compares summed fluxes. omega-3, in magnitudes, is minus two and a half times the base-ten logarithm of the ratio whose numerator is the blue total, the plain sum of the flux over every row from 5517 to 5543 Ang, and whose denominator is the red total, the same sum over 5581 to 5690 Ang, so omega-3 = 1.7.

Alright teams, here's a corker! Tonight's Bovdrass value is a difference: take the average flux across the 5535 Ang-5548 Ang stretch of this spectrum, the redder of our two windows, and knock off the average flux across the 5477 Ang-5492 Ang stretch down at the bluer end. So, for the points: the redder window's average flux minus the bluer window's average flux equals -0.11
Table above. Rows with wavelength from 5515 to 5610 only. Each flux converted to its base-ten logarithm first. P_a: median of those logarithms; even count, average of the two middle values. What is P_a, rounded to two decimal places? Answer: 1.15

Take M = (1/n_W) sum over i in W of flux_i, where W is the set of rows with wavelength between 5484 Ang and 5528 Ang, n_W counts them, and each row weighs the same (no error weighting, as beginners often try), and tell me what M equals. 14.7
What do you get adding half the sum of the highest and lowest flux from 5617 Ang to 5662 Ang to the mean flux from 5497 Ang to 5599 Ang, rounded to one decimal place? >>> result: 29.7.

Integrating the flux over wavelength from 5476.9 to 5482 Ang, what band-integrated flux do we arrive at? 77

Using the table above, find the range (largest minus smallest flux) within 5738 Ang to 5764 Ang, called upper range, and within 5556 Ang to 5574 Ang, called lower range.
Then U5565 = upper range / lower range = 4.1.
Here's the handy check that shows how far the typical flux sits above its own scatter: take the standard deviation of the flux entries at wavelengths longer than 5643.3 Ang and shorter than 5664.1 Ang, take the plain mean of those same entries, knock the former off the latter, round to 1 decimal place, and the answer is 14.4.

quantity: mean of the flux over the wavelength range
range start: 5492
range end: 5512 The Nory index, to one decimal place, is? 15.0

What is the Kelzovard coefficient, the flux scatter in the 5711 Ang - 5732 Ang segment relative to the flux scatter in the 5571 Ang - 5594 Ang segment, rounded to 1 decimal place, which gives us 1.3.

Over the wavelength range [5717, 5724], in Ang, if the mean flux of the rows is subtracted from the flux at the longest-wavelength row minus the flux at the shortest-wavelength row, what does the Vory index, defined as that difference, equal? -12.8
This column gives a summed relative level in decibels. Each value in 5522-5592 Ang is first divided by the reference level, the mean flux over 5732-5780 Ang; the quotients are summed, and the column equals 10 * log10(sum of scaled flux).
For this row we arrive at 14.4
